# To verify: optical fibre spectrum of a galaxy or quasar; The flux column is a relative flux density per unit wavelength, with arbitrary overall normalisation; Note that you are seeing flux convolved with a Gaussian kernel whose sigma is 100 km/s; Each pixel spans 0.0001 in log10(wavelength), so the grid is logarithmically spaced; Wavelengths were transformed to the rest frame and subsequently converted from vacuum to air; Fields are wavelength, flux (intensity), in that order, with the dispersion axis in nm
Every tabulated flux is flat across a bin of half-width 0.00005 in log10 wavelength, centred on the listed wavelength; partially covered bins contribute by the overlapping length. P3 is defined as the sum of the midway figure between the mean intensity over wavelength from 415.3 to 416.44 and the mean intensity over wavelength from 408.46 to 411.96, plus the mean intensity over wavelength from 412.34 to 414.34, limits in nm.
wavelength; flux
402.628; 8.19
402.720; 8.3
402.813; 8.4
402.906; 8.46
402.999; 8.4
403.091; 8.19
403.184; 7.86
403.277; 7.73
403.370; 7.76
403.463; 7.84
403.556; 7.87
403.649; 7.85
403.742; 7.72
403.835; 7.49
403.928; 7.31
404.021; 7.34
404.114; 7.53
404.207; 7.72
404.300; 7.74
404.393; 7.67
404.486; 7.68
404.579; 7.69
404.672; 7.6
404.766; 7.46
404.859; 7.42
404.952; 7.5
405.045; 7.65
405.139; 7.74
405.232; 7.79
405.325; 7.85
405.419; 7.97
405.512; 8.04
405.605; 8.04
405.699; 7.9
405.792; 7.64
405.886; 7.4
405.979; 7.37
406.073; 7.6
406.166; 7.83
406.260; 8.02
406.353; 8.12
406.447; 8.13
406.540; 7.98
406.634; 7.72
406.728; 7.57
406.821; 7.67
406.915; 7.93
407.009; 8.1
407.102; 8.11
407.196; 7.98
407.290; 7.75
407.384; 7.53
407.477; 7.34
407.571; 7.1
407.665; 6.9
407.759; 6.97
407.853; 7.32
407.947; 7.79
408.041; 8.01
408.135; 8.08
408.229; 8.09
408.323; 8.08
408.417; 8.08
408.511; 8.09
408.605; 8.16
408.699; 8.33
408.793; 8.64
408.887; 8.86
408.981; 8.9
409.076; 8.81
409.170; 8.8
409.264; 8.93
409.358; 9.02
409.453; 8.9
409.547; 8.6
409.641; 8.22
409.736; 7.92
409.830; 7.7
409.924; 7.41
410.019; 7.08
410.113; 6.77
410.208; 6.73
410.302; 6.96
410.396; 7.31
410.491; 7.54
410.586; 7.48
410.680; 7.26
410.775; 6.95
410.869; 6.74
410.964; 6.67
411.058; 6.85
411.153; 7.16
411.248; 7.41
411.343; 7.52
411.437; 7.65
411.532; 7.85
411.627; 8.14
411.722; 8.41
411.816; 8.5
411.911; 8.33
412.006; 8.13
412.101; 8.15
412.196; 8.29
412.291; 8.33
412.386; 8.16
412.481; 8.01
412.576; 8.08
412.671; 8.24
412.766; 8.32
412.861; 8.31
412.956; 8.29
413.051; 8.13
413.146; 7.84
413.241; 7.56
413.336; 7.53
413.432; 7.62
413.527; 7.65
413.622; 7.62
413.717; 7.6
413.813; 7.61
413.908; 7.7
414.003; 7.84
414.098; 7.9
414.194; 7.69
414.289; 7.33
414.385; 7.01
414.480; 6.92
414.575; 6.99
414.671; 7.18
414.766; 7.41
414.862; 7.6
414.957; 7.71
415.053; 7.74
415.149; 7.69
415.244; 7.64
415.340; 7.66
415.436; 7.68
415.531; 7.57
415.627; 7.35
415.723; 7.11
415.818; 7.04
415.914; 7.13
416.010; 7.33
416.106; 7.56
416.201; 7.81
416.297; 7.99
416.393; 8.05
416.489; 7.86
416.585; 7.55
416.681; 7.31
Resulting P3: 15.5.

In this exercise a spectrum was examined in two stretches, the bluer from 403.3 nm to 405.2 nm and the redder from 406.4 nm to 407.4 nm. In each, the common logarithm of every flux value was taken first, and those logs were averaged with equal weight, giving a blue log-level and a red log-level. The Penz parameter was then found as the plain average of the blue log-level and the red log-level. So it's 0.889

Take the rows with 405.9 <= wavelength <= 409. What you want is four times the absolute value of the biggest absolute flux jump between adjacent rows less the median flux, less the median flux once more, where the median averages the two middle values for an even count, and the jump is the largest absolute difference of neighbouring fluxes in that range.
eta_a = 62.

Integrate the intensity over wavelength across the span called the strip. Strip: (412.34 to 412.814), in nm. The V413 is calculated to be 3.9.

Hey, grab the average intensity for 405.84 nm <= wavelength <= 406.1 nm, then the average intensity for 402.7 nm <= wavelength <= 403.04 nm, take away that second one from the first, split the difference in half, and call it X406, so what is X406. -0.47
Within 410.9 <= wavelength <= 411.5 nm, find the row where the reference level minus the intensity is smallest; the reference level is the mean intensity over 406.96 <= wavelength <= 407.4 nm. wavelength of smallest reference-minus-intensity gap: 411.437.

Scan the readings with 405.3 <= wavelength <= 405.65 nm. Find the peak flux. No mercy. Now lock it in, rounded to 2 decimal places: 8.04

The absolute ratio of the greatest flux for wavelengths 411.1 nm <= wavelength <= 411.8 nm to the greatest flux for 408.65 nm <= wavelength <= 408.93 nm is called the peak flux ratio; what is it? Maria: 0.95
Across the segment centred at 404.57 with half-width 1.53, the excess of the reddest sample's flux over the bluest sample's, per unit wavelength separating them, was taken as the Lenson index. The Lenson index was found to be -0.20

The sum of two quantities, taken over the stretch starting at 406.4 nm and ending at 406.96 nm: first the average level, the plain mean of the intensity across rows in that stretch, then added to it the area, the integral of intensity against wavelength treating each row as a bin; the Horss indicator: 12.2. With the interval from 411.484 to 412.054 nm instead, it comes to 12.9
